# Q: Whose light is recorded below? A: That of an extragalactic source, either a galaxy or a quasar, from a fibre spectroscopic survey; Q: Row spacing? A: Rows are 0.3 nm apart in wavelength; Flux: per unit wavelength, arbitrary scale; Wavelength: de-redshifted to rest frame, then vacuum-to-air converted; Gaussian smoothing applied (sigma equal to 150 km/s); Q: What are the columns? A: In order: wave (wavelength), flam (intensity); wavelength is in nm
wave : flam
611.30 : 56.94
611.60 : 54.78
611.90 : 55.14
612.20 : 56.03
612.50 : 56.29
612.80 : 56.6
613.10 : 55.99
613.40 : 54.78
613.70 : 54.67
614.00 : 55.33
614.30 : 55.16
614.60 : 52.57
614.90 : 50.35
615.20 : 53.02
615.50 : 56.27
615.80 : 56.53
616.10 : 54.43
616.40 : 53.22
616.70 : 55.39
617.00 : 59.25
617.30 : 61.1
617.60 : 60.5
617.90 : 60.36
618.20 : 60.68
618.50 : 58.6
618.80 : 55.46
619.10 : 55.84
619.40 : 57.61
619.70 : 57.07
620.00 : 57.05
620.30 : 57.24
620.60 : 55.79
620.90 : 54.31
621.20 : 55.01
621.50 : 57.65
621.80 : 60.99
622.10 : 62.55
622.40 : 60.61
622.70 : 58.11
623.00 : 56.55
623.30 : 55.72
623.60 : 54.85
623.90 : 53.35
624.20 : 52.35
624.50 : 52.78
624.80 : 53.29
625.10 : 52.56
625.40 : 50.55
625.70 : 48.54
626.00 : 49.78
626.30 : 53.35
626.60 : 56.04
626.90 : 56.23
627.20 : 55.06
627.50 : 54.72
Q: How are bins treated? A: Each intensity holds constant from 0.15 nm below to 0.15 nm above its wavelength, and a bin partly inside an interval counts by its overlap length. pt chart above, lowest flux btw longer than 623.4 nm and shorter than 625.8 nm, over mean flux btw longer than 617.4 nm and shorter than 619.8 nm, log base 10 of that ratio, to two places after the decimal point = -0.08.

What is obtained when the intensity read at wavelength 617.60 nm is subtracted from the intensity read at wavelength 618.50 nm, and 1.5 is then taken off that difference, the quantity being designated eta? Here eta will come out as -3.4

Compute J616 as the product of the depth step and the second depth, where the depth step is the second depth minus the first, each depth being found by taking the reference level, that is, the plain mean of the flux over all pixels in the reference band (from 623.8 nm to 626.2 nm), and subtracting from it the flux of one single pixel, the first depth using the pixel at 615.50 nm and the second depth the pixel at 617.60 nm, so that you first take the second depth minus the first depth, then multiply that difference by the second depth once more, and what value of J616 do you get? 37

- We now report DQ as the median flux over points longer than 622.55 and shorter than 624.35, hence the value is 55.3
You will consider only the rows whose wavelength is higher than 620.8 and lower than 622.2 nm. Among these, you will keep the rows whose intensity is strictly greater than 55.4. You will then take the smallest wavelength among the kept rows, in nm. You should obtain 621.50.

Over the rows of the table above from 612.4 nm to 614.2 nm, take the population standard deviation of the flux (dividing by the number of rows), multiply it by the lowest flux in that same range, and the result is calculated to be 40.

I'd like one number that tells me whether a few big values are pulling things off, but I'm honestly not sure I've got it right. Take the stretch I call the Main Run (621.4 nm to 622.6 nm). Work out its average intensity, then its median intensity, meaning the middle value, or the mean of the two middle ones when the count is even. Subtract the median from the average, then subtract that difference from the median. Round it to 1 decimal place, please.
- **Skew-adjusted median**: 61.1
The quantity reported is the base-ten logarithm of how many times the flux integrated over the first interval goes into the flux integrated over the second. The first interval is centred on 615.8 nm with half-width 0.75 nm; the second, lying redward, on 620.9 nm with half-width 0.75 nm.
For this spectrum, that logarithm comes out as 0.010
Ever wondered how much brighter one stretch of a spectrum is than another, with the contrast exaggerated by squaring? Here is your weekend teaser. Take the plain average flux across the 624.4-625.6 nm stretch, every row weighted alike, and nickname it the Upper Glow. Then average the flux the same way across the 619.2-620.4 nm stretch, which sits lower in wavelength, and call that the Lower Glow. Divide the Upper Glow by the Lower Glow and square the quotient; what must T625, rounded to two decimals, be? 0.83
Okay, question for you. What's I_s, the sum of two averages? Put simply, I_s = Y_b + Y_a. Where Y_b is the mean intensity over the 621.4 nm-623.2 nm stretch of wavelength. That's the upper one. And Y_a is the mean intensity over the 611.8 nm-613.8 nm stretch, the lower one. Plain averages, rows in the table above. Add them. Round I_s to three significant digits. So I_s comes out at 115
